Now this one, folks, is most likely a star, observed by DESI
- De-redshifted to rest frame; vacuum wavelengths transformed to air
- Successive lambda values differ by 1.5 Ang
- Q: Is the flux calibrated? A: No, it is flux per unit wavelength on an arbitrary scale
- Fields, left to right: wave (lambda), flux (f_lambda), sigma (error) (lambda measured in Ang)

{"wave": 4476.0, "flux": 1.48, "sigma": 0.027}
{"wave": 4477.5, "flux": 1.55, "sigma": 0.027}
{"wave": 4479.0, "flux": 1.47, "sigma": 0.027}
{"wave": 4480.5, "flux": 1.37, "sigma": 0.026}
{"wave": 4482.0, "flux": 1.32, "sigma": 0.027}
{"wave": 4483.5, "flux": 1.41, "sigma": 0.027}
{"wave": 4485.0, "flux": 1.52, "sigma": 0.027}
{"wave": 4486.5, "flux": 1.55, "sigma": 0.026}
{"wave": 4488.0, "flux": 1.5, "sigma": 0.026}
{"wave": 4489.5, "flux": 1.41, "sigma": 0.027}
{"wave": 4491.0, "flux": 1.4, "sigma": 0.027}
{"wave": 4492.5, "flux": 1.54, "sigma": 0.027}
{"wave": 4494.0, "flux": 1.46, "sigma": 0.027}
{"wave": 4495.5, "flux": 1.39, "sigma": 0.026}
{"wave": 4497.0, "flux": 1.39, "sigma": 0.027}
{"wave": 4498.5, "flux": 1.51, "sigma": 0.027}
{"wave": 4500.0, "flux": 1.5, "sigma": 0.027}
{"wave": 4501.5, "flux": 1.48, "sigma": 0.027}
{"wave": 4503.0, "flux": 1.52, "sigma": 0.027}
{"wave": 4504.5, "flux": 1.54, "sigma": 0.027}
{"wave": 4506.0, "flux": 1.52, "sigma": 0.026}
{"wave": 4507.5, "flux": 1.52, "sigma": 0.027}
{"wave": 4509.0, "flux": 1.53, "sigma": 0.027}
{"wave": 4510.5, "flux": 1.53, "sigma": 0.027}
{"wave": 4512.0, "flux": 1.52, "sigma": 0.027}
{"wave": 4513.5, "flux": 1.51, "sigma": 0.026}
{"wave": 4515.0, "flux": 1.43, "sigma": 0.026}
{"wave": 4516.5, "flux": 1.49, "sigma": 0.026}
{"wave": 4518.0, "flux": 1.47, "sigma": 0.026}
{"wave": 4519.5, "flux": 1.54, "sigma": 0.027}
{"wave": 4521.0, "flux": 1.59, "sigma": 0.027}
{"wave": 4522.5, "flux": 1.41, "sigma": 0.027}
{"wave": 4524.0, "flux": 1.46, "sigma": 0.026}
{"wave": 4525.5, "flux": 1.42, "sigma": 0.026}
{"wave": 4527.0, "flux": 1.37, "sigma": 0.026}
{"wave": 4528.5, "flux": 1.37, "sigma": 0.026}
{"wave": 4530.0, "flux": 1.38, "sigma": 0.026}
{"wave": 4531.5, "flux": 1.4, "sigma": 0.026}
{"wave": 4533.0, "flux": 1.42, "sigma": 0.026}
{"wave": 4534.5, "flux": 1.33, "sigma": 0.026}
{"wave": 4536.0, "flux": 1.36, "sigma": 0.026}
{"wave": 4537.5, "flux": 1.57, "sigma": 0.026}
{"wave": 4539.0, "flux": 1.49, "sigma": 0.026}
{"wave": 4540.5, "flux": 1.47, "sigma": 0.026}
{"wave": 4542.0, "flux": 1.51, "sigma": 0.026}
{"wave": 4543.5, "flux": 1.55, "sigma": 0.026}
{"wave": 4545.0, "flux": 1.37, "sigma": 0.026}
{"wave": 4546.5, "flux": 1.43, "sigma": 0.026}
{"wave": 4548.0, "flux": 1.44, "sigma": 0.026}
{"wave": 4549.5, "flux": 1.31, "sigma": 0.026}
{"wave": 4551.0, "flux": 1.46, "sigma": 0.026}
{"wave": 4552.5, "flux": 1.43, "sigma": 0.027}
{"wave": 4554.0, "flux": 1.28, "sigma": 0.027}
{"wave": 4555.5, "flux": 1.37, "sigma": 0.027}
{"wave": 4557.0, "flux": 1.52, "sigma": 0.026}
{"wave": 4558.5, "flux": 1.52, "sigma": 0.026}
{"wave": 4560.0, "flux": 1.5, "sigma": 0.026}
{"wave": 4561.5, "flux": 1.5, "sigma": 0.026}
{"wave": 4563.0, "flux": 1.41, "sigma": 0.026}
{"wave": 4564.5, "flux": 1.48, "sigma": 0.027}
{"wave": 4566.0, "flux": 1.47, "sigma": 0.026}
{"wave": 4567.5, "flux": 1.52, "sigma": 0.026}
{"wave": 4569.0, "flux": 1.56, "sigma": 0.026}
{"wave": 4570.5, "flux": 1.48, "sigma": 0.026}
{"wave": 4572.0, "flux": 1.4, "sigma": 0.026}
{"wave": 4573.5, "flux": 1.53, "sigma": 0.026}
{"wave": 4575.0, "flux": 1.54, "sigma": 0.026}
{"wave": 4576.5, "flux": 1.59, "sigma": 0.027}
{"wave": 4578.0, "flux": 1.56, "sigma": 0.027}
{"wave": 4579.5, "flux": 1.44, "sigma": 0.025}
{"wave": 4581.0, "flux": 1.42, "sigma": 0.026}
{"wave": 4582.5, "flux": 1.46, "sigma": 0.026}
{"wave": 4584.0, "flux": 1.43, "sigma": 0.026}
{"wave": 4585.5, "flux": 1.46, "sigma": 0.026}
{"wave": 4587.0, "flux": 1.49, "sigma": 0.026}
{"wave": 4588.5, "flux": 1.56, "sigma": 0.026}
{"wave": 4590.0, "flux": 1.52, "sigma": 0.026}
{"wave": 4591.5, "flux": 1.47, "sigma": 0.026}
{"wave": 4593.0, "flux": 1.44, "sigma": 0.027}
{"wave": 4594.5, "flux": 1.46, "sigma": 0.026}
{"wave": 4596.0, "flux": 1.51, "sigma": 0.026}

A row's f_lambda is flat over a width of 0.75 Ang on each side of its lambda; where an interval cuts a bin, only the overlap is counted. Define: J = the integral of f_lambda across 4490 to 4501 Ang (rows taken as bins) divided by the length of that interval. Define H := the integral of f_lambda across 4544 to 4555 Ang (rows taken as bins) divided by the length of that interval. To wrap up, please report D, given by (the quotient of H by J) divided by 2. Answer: 0.478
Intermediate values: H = 1.39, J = 1.46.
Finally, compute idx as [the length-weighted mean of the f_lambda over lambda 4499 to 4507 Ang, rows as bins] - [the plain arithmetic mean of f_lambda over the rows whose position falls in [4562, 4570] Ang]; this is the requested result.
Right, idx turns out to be 0.02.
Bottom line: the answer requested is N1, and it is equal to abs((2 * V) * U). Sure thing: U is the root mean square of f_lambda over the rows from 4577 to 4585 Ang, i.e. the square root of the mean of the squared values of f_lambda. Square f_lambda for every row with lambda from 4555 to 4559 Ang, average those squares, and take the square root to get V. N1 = 4.31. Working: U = 1.46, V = 1.47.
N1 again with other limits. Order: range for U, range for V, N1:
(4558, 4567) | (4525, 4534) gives 4.13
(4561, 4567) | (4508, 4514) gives 4.46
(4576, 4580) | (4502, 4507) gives 4.68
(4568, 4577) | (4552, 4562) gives 4.40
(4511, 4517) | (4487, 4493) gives 4.36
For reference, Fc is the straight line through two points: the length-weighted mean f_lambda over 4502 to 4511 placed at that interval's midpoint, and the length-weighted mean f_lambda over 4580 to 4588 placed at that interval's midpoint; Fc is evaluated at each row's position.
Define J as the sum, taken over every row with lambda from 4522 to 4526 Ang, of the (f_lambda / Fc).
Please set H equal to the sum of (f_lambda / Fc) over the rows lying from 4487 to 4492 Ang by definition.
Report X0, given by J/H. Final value 1.02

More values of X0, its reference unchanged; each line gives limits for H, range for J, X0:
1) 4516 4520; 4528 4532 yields 0.93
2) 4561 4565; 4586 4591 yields 1.06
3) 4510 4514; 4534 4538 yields 0.95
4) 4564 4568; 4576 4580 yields 1.03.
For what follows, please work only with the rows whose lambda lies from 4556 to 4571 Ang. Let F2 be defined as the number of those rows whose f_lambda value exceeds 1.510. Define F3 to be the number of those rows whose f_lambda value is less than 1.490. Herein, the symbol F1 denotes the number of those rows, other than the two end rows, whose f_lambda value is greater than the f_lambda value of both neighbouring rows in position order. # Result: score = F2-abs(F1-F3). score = 2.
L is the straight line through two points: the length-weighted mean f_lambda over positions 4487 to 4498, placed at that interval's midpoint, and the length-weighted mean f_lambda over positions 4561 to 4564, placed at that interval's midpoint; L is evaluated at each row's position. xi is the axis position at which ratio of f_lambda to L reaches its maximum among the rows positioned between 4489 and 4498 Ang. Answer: 4492.5 Ang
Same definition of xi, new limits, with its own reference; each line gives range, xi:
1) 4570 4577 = 4576.5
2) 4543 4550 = 4543.5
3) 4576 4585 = 4576.5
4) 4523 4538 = 4537.5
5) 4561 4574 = 4569.0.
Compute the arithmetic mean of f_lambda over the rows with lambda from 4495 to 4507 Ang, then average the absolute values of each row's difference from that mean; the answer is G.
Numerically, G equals 0.046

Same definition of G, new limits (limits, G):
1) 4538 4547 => 0.047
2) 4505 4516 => 0.022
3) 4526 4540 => 0.056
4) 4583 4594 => 0.036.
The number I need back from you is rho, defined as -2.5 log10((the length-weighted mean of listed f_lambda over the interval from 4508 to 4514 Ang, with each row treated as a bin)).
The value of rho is -0.46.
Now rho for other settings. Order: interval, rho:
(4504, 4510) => -0.46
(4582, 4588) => -0.41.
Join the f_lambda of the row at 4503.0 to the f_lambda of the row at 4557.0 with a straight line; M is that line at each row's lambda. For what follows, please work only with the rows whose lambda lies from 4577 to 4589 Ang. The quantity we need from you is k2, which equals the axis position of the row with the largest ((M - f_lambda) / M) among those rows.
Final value 4581.0 Ang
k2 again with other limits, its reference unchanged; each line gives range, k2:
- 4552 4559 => 4554.0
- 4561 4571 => 4563.0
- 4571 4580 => 4572.0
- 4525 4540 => 4534.5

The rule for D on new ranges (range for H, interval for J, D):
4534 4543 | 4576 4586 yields 0.494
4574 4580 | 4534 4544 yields 0.523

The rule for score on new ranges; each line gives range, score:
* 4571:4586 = 0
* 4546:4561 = -3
